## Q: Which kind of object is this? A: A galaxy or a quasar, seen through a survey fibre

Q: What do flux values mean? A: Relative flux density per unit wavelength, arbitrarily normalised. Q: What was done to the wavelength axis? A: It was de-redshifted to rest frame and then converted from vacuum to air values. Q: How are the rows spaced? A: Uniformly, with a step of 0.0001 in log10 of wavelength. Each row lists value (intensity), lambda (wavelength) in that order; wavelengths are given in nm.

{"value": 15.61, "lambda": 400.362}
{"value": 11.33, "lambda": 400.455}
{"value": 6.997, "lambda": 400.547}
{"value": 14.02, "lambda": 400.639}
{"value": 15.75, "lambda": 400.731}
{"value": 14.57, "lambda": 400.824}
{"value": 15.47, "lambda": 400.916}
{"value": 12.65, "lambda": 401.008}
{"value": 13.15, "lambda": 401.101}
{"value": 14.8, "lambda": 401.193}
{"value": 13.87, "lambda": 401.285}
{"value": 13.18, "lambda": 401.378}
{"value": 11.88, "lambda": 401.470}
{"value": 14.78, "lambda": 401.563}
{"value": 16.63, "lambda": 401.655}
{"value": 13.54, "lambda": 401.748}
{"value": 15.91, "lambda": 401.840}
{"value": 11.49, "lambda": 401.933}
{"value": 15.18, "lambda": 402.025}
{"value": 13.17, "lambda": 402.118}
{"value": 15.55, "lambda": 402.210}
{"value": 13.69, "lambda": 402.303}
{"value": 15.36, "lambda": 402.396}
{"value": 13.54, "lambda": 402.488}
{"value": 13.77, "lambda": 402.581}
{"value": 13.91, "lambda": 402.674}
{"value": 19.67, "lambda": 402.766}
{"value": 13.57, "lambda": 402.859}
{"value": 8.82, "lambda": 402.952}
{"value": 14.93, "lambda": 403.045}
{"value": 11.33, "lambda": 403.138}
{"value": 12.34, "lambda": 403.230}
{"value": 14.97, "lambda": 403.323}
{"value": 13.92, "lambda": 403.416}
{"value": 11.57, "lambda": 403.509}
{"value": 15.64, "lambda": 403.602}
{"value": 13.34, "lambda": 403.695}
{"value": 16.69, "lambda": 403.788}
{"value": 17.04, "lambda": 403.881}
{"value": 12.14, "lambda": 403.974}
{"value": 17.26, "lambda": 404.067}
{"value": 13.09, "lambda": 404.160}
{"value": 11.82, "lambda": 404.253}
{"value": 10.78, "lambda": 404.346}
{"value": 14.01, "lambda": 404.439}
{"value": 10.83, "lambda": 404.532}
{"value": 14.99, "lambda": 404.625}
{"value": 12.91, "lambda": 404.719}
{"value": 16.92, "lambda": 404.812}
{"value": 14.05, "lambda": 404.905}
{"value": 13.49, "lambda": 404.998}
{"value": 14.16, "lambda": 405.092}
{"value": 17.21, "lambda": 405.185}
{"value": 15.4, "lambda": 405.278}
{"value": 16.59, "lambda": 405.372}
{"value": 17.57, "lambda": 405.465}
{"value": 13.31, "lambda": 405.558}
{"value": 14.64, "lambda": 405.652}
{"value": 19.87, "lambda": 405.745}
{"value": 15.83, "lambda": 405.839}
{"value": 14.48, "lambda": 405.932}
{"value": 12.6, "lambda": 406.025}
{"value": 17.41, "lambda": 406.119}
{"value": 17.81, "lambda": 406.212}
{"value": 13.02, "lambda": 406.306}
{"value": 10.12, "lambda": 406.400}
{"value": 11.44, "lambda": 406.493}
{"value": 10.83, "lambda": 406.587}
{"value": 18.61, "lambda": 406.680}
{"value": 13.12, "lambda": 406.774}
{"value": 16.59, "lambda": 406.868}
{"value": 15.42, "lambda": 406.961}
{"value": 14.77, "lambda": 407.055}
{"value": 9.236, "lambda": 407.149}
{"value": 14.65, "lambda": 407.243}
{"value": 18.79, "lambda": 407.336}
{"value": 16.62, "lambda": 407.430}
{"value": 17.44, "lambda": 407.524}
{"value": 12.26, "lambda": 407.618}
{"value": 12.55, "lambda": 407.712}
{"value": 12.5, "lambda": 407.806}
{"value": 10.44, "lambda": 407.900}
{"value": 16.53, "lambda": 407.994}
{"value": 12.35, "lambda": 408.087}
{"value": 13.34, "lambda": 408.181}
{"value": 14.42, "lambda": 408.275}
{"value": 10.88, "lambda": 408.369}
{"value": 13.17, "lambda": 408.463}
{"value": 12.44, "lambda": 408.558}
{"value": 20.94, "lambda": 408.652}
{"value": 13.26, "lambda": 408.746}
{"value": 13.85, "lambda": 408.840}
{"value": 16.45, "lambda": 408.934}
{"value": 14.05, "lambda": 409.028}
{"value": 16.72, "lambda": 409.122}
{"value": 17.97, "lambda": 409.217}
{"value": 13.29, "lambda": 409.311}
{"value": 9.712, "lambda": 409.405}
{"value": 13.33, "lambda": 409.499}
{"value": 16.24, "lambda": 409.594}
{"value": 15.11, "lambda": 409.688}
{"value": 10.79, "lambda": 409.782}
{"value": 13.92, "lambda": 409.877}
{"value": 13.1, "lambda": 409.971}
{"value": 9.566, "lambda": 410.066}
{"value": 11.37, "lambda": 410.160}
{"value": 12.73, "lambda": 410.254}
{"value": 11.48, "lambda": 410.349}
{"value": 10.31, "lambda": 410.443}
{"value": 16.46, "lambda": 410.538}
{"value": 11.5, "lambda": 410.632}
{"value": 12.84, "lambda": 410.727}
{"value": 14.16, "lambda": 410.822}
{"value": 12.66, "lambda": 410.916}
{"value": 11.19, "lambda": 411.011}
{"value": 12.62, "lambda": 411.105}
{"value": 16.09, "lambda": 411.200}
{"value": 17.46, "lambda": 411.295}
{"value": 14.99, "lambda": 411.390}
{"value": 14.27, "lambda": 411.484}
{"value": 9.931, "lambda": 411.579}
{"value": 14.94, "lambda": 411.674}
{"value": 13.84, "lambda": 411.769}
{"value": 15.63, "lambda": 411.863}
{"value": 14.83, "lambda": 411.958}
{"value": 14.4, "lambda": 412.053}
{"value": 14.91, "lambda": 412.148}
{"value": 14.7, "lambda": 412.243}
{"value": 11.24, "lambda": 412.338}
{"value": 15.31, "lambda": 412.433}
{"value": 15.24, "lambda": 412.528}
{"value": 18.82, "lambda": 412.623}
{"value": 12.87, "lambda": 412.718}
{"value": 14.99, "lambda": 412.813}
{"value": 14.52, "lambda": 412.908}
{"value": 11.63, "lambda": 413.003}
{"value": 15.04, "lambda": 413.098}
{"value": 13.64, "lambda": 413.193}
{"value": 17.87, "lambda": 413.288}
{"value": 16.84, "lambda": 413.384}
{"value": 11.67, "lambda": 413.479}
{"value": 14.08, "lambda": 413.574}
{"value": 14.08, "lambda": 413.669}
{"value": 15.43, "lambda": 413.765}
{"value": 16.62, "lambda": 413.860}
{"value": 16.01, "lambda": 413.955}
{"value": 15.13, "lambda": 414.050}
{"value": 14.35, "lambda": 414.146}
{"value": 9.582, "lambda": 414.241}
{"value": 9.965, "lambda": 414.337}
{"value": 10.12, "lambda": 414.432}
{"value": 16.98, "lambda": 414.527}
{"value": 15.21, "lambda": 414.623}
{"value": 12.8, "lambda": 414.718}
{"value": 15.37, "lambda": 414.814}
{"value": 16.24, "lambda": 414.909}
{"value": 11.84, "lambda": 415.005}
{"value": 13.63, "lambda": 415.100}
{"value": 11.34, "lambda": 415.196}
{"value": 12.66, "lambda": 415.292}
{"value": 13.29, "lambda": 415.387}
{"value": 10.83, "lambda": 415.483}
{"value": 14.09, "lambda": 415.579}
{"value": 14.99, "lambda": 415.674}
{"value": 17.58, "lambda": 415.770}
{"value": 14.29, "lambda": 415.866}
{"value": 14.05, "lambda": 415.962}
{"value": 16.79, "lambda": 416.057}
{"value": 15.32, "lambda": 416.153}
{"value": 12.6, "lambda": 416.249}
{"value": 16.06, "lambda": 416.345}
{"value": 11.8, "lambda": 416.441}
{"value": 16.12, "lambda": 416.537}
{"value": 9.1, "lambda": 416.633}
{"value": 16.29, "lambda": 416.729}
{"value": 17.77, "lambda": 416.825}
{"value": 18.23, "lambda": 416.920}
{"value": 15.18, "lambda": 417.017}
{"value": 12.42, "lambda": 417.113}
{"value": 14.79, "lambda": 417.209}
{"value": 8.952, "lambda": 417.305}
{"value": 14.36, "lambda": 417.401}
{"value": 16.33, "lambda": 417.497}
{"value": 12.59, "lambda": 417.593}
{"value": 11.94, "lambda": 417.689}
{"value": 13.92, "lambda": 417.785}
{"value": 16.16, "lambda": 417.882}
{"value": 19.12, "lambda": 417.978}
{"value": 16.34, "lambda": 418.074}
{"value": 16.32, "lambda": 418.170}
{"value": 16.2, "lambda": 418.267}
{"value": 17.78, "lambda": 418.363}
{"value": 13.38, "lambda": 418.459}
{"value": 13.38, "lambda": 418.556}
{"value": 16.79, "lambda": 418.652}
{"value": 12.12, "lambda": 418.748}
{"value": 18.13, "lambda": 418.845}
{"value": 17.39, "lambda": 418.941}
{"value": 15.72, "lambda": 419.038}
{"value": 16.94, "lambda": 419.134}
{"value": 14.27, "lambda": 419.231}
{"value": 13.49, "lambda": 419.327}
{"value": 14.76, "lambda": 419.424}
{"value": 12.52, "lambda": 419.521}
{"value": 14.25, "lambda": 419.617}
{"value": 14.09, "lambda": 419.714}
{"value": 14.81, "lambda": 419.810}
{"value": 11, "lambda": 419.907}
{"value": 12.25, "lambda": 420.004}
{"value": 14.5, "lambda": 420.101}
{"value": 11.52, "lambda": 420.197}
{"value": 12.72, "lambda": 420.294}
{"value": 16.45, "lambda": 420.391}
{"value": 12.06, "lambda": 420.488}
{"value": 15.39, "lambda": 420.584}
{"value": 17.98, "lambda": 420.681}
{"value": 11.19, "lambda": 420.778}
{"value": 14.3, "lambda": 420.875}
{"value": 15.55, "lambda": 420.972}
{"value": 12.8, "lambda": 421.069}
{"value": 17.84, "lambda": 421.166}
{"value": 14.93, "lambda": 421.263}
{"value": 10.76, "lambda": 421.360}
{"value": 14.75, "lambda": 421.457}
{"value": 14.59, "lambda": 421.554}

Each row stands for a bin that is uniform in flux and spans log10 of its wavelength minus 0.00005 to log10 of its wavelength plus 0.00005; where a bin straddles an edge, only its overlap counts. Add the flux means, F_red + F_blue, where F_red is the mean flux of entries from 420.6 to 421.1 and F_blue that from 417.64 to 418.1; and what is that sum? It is 29.9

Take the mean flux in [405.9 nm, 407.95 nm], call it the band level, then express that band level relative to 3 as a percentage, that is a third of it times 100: 471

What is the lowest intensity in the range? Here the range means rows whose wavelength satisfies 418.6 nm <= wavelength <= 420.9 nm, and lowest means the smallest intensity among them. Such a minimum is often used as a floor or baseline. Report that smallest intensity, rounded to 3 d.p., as 11.000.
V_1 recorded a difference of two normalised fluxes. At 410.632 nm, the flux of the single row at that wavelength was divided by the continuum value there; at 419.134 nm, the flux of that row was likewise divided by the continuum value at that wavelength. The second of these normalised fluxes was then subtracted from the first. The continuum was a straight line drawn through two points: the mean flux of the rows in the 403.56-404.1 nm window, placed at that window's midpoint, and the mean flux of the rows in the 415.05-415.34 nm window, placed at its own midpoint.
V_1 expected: -0.62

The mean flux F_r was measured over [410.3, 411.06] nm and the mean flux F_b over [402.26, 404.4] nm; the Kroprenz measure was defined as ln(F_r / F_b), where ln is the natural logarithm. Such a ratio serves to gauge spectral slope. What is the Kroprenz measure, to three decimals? -0.099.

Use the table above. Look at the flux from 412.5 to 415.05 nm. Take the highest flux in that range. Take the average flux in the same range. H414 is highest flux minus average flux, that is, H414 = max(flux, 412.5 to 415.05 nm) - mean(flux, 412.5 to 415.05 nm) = 4.5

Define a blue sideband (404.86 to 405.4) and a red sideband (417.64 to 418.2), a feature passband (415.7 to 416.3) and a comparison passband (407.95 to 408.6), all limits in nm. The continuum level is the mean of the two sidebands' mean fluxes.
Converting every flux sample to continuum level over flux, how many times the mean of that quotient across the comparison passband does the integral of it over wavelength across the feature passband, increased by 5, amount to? 4.8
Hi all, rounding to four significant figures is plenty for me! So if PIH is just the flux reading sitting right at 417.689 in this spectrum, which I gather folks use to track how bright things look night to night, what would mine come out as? 11.94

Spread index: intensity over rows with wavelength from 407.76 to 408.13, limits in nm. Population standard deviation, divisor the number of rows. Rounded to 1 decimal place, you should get 2.2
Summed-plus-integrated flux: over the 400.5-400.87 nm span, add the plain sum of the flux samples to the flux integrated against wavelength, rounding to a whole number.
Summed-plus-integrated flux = 56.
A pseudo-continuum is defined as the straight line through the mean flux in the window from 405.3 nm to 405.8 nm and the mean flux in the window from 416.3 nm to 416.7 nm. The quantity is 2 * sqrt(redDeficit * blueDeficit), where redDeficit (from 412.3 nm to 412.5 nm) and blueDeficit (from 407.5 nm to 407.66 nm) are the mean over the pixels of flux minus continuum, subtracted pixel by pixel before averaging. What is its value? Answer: 2.1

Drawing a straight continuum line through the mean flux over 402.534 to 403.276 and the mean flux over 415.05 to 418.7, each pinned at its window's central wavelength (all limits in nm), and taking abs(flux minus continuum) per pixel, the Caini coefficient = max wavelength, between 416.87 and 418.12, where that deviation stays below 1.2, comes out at 417.785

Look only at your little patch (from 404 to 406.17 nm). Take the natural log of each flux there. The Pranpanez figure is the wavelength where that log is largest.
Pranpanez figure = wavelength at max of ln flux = 405.745 nm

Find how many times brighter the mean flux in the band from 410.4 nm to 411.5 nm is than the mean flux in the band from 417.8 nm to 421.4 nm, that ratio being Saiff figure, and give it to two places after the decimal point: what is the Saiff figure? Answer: 0.93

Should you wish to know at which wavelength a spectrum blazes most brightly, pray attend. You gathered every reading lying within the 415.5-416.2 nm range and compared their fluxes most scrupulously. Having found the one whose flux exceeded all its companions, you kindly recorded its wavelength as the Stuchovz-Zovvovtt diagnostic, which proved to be 415.770 nm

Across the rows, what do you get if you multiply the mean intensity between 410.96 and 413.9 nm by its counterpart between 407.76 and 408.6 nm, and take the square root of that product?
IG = 13.7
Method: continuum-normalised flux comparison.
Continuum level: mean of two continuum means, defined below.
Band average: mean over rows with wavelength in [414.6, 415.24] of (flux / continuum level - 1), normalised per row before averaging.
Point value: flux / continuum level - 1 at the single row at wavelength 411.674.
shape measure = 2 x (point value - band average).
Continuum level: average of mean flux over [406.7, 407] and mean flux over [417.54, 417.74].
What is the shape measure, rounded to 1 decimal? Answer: 0.2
